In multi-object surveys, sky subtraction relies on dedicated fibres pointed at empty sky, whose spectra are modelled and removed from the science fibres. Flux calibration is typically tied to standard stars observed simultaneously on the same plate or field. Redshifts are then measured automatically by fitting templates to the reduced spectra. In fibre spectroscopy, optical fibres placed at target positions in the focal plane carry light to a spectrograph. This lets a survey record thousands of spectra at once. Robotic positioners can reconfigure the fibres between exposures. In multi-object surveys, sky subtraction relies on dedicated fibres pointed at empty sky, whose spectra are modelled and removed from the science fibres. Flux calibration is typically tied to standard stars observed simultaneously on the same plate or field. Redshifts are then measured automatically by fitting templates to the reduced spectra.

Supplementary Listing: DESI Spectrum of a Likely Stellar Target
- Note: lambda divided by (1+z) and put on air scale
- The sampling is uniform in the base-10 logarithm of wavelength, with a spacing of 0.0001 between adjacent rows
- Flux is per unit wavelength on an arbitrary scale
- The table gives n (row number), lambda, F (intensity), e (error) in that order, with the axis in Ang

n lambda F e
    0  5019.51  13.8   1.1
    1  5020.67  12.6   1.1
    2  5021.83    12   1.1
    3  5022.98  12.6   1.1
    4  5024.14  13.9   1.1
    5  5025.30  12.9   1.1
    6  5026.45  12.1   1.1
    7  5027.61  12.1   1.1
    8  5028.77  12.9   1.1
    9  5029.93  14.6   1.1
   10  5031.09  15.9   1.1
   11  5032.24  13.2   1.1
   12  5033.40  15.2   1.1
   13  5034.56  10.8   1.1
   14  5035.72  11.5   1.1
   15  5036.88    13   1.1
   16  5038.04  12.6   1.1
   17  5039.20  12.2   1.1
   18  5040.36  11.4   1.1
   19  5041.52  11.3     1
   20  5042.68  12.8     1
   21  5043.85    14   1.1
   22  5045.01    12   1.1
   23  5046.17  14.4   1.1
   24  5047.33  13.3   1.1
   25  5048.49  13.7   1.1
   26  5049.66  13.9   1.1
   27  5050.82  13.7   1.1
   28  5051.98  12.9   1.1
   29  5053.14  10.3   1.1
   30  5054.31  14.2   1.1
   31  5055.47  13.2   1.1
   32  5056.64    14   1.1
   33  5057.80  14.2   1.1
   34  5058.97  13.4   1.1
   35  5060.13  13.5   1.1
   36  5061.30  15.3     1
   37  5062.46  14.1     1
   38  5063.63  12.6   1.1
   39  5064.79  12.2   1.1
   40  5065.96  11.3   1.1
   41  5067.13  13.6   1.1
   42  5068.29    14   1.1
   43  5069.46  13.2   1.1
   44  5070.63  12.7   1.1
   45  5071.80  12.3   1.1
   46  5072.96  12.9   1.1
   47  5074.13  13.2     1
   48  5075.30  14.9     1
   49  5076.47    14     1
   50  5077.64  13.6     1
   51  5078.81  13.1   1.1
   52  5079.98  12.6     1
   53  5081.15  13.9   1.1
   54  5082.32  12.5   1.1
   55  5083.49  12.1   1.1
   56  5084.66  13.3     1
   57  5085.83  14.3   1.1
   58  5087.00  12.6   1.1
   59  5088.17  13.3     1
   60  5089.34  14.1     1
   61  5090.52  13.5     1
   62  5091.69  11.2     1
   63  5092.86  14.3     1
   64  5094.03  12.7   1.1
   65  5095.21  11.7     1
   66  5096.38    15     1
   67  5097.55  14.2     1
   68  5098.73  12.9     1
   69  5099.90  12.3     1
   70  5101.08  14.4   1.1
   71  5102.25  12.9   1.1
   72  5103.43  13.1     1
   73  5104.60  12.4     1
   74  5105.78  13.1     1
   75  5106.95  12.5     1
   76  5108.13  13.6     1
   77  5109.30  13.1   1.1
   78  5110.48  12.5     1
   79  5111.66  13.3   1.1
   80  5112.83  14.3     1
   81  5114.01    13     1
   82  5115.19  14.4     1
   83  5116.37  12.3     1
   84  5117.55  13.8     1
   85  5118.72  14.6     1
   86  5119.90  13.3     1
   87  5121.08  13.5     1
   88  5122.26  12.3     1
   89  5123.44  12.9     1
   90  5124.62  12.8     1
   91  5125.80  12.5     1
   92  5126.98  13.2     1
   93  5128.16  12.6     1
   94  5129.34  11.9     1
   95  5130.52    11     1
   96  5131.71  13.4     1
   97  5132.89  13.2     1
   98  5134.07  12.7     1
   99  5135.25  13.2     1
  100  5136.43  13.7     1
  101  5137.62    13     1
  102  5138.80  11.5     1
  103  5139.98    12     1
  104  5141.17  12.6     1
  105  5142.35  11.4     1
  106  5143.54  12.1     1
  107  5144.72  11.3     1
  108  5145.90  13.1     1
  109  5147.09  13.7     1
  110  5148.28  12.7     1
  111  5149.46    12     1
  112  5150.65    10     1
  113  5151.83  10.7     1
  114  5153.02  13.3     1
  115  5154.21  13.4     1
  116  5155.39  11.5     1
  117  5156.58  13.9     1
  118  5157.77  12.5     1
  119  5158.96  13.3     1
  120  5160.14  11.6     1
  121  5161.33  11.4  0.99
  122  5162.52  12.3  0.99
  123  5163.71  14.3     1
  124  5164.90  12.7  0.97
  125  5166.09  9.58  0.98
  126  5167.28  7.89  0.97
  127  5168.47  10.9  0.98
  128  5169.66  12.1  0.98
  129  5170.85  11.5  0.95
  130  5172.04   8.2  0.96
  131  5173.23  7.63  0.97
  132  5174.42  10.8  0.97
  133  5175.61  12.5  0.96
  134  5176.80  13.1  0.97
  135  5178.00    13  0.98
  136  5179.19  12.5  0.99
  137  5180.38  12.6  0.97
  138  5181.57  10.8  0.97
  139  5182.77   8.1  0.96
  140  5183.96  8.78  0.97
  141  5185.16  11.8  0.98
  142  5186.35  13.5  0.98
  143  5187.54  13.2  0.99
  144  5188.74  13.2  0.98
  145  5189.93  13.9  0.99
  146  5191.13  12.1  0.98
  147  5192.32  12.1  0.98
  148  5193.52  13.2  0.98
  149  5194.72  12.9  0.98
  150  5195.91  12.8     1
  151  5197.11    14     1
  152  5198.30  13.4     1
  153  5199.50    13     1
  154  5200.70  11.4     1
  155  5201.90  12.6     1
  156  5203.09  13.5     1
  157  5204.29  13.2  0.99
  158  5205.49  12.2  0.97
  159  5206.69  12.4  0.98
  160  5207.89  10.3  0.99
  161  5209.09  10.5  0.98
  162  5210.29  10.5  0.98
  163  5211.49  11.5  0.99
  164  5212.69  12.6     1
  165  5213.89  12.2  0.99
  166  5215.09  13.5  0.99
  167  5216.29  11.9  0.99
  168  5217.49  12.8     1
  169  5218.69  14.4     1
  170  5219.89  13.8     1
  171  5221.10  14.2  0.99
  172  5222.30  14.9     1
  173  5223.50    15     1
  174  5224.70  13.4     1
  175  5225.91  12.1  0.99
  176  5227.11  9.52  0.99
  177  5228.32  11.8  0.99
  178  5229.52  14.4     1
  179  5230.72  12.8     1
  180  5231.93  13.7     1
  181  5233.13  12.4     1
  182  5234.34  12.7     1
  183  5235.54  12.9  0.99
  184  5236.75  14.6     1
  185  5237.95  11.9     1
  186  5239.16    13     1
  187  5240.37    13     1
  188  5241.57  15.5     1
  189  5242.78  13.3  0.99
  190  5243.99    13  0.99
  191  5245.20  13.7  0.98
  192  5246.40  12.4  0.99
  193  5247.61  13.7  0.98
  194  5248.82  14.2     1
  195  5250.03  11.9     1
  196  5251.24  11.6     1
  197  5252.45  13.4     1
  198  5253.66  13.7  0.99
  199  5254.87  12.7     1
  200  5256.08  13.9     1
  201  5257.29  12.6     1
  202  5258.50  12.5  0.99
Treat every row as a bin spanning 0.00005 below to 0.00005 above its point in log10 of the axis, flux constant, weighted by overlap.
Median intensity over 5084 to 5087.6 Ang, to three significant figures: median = 13.3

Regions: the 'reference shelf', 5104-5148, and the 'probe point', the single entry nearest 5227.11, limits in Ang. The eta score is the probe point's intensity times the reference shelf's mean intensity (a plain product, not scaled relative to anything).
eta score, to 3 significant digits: 122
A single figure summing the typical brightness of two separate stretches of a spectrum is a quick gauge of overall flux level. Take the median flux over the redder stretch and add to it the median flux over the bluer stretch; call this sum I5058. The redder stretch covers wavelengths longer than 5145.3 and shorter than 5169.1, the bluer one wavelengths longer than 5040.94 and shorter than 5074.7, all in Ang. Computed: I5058 25.7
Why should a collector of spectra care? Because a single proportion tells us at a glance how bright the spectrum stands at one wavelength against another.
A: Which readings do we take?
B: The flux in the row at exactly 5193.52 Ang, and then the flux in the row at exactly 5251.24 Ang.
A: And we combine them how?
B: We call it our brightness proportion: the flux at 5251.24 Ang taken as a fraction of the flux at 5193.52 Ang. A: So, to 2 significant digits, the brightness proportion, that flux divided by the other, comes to 0.88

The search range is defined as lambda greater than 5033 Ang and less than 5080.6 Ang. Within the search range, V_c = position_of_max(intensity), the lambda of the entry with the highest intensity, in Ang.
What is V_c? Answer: 5061.30 Ang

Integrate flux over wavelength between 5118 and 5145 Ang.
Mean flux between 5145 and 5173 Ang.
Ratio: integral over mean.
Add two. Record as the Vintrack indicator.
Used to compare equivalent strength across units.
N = 31.0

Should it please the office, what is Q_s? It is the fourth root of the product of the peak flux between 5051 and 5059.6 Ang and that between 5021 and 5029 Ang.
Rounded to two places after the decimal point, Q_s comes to 3.75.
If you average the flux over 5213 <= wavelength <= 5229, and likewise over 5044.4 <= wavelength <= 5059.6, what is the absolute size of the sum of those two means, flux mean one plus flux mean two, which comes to 26.4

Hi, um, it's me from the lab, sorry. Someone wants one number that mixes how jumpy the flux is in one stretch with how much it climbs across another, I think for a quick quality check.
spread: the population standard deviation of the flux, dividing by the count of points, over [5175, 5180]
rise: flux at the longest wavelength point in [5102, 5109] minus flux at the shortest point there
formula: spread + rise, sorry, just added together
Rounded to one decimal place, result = 1.0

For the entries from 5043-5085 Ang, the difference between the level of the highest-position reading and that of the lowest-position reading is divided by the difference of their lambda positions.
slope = -0.017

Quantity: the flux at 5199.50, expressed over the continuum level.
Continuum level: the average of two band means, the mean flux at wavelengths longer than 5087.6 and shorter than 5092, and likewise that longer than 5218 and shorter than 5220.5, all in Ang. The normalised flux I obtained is 0.96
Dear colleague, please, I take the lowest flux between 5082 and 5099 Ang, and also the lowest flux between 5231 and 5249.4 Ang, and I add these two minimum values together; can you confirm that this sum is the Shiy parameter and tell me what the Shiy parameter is 23.1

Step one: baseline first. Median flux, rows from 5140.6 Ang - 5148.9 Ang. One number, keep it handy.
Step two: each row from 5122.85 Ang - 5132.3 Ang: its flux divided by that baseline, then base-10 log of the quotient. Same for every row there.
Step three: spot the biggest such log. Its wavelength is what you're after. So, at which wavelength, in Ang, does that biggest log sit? 5131.71 Ang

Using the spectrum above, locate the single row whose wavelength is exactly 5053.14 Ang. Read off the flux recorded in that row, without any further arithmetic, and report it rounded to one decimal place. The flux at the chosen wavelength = 10.3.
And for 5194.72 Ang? 12.9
